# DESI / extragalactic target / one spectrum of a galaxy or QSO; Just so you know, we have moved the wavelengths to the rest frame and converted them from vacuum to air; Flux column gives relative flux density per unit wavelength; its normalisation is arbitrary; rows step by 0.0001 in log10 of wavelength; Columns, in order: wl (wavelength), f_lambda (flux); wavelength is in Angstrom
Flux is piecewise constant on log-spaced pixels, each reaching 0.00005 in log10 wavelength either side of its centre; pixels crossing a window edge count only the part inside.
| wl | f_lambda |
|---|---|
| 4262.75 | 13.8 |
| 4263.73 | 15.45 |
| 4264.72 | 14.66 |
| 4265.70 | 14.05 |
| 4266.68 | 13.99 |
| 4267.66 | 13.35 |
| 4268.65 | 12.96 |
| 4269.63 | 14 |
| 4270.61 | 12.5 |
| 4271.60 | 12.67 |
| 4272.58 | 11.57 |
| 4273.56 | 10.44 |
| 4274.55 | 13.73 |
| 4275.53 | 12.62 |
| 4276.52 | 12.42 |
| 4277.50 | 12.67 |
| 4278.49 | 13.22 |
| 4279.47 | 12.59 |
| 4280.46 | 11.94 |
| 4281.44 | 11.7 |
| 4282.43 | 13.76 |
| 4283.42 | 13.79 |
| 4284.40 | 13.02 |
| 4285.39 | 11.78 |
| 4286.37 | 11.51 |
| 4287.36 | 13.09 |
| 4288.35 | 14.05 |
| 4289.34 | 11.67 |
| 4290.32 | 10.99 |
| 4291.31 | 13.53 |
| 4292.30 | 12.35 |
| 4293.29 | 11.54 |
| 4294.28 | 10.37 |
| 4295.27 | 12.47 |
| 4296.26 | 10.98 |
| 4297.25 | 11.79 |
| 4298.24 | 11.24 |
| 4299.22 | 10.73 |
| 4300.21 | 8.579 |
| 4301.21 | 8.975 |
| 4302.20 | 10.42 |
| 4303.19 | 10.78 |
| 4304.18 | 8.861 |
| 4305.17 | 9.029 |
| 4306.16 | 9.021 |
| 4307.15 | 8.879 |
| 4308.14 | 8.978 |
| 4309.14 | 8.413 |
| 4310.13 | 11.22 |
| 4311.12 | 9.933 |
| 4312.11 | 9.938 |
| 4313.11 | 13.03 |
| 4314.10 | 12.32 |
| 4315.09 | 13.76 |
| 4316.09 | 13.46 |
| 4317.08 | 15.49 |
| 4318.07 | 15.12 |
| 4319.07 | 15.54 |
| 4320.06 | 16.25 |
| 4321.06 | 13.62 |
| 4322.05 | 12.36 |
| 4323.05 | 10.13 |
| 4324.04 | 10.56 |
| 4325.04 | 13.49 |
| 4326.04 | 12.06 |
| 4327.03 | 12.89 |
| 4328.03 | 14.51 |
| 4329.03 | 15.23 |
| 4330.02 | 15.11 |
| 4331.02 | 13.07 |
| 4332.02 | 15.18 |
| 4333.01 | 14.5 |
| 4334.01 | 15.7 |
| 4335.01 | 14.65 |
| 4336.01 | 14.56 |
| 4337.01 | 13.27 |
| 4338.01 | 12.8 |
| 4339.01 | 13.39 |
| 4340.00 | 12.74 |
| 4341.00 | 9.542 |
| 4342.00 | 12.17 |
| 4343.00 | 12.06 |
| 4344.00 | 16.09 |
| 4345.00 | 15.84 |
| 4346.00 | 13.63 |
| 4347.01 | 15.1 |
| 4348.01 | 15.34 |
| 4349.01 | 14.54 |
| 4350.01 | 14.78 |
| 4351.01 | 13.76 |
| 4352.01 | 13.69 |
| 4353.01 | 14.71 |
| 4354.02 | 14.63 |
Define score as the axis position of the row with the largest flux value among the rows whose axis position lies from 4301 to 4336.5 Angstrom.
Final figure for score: 4320.06 Angstrom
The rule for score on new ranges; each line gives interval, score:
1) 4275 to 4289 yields 4288.35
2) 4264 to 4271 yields 4264.72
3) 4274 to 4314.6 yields 4288.35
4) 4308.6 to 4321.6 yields 4320.06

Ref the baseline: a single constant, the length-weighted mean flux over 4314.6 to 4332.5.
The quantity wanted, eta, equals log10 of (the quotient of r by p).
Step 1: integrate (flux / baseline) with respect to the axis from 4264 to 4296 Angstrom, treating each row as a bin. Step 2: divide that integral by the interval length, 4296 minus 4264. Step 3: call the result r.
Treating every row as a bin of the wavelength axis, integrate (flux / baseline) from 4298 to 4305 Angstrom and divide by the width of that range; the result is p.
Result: 0.11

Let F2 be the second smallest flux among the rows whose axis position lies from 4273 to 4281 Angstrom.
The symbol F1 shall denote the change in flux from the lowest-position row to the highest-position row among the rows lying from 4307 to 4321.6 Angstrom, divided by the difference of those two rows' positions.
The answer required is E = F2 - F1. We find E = 11.6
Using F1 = 0.34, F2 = 11.94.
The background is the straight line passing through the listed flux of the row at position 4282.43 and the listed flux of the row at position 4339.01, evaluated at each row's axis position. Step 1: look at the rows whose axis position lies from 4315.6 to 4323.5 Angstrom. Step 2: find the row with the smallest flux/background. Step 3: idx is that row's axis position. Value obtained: 4323.05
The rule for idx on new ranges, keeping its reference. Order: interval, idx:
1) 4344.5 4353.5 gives 4346.00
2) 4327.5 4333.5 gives 4331.02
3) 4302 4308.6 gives 4304.18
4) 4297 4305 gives 4300.21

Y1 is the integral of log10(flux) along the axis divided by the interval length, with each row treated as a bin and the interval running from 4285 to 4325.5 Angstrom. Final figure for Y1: 1.06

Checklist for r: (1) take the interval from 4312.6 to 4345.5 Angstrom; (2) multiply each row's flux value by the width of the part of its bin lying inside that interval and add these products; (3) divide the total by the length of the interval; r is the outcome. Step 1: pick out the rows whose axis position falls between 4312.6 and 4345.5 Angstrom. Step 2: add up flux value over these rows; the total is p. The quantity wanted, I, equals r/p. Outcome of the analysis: 0.030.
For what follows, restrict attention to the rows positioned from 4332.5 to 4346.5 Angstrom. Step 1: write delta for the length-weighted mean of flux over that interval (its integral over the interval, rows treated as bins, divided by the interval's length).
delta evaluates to 13.6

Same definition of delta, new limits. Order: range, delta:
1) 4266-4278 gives 12.8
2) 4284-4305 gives 11.3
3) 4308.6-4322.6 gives 12.9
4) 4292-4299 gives 11.5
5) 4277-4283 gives 12.7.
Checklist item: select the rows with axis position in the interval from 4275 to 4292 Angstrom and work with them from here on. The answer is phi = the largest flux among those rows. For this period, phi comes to 14.05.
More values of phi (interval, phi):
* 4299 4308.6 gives 10.78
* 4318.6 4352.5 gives 16.25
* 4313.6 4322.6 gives 16.25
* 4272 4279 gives 13.73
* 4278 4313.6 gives 14.05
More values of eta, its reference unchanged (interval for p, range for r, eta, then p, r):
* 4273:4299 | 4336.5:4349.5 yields 0.04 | 0.89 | 0.99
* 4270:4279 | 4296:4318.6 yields -0.06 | 0.90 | 0.79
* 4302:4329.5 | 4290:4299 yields -0.01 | 0.87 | 0.85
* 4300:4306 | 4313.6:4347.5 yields 0.16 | 0.69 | 1.00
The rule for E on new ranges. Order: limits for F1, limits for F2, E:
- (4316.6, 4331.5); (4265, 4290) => 11.7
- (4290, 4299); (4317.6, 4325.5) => 10.5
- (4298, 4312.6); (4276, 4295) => 11.1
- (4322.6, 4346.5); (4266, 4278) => 11.4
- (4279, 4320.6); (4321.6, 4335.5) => 10.5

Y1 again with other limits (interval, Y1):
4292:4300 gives 1.05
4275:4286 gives 1.10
